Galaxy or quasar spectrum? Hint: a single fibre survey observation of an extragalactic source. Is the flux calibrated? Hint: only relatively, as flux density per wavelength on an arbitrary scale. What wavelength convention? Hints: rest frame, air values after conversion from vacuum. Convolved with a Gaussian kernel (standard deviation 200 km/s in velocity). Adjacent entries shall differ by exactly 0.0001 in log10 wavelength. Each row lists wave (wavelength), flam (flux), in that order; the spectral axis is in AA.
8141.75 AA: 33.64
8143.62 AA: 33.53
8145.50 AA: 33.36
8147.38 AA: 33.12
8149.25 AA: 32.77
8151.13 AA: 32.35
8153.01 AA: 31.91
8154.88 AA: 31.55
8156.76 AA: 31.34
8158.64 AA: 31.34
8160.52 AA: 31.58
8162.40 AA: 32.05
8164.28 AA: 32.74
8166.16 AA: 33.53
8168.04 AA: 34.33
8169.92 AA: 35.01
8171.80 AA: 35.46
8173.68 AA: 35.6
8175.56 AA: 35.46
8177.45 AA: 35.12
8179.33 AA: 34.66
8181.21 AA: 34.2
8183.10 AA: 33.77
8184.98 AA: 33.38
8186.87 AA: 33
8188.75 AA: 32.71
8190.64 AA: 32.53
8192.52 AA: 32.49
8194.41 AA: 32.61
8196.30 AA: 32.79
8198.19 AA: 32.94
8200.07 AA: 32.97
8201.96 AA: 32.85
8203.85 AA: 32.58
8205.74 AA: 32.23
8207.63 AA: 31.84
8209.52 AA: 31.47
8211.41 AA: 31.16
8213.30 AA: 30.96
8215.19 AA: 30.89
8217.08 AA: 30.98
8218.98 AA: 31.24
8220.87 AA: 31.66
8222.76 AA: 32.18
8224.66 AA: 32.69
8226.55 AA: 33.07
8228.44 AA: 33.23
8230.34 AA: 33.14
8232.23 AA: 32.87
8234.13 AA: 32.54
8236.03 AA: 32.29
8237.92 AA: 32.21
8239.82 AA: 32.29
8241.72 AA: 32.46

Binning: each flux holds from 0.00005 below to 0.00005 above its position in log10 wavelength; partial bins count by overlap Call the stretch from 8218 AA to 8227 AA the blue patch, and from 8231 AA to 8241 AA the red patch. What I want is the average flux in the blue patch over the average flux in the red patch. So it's 0.99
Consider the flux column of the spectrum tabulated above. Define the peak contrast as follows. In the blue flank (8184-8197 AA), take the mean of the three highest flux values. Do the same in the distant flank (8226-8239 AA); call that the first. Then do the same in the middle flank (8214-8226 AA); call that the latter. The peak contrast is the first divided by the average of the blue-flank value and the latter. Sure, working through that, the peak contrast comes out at 1.02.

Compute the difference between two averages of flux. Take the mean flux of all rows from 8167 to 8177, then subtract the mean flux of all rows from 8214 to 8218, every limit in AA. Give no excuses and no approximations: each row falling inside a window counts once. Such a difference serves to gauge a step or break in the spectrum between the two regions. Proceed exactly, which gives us 4.2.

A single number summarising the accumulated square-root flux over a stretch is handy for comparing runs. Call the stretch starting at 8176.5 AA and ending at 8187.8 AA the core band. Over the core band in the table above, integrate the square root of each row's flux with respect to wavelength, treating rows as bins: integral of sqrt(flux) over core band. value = 65.9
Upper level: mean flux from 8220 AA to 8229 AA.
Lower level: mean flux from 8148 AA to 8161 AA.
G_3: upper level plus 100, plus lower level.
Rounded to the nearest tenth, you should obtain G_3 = 164.4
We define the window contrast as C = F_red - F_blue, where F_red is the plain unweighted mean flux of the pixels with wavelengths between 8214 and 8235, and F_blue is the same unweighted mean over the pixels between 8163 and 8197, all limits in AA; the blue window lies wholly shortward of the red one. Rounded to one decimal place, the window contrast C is -1.6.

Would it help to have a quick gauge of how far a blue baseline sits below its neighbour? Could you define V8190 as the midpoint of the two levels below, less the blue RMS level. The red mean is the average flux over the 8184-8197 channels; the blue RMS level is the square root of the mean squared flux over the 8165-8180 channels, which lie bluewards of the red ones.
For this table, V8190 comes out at -1.1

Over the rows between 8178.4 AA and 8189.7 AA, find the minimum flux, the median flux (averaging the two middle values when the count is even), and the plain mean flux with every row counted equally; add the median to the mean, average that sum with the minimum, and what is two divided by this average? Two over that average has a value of 0.0400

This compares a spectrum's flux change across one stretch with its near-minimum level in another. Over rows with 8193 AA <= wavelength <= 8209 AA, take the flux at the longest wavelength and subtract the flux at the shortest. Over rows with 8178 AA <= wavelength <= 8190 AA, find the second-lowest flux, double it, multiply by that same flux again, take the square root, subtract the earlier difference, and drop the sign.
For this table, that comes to 47.4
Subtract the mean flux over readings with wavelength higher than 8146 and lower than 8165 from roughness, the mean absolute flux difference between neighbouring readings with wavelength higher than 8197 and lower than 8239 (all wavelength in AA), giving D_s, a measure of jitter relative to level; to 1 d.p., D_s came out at -31.8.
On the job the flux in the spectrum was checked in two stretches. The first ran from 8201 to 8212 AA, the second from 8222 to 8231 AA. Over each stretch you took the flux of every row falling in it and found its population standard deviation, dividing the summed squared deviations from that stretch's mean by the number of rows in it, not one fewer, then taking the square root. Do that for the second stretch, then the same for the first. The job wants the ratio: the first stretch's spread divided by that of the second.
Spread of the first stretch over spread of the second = 1.5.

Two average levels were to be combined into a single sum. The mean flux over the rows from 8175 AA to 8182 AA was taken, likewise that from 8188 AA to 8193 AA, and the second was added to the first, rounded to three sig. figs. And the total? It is 67.4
